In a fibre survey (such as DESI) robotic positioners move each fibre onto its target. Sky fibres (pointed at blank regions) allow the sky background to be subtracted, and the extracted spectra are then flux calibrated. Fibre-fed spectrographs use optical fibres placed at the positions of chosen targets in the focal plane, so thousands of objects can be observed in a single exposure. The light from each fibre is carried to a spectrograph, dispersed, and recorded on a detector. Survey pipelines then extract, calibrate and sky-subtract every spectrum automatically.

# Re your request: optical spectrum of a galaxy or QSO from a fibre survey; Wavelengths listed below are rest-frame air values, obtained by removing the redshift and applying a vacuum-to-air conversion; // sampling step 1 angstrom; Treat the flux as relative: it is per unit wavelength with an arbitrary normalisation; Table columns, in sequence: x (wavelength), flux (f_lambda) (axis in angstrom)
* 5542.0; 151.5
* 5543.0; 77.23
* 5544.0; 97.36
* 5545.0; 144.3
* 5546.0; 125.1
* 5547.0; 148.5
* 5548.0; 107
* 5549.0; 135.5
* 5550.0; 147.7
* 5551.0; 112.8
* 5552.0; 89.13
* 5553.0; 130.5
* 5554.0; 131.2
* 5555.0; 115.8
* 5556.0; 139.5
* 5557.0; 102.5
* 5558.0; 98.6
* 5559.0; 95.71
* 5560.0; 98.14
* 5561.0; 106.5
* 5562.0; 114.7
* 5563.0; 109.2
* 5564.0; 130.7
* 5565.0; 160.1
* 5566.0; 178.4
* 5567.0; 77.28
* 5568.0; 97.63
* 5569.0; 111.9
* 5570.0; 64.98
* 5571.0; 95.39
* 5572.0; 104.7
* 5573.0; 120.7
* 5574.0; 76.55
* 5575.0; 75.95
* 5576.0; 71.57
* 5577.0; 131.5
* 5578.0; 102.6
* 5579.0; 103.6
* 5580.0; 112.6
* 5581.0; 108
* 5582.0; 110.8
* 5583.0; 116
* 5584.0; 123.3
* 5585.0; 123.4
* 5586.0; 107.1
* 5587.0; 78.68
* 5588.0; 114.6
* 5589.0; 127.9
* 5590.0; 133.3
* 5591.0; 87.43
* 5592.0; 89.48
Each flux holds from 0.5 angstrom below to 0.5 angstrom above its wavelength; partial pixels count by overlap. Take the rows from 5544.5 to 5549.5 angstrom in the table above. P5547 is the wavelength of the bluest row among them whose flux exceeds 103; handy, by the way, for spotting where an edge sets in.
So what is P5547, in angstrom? 5545.0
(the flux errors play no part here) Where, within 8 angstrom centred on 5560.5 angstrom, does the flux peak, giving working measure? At 5564.0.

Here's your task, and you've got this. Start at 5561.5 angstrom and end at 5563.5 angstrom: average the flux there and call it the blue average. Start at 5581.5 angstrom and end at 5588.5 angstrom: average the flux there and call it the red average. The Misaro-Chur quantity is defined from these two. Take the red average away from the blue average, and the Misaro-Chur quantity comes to 1.4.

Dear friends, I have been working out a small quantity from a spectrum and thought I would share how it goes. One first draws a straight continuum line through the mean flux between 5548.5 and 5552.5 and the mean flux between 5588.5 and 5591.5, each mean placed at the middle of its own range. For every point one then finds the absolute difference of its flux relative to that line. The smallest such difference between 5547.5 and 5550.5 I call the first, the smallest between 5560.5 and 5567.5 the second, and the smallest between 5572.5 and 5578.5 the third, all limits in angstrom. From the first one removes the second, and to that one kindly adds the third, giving 11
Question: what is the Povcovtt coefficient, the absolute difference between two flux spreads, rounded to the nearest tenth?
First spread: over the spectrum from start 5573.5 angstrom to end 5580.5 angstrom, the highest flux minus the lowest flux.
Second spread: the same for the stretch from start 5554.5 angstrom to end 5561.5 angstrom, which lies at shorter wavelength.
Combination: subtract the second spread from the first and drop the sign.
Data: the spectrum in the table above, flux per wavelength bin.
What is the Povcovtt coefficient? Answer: 16.1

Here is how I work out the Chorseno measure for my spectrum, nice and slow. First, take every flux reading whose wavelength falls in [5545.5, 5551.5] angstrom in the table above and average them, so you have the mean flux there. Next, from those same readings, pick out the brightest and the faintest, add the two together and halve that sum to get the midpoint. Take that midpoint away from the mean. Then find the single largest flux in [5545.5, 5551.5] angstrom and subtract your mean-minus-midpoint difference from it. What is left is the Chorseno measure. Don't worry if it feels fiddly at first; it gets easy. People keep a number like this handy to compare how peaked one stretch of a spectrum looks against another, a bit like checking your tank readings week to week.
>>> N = 147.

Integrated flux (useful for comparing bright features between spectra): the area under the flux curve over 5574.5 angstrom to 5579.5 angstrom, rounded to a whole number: 485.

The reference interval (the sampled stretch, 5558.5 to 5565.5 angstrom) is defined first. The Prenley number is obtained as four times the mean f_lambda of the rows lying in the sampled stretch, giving 466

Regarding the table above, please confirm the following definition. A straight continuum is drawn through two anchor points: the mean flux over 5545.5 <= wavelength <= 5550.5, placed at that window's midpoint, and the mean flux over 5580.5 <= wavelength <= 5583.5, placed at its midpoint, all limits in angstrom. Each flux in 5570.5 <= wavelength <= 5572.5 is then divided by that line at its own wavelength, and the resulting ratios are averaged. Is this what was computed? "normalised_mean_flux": 0.85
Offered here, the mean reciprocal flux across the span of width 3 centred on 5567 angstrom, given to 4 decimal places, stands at 0.0096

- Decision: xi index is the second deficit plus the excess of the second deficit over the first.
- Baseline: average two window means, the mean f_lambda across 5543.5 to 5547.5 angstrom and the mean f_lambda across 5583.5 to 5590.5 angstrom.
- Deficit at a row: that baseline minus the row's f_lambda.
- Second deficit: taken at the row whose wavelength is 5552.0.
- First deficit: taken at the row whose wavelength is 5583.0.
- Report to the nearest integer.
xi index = 60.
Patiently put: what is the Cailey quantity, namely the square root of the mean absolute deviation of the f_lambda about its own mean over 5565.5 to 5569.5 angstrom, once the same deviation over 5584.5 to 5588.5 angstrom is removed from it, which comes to 4.17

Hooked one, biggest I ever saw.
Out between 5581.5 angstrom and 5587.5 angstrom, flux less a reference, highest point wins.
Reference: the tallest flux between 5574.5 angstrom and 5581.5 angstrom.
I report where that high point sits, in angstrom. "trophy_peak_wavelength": 5585.0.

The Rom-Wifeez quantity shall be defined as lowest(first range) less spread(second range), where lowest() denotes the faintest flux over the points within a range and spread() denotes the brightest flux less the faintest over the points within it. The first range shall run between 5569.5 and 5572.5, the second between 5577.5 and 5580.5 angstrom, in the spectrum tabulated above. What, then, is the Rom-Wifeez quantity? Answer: 55.0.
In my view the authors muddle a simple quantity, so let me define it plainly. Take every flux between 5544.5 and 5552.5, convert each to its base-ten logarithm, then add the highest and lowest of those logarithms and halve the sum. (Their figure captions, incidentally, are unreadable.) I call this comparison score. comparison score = 2.06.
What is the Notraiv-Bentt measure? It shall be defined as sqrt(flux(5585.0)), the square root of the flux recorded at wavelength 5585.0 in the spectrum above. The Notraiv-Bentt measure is 11.1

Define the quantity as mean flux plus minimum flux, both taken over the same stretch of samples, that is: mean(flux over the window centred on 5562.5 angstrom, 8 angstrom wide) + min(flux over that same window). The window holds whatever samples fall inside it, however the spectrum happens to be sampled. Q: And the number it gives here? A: 220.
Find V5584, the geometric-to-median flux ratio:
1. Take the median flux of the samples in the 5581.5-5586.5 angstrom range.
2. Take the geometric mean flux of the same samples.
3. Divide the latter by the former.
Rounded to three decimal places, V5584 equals 0.999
